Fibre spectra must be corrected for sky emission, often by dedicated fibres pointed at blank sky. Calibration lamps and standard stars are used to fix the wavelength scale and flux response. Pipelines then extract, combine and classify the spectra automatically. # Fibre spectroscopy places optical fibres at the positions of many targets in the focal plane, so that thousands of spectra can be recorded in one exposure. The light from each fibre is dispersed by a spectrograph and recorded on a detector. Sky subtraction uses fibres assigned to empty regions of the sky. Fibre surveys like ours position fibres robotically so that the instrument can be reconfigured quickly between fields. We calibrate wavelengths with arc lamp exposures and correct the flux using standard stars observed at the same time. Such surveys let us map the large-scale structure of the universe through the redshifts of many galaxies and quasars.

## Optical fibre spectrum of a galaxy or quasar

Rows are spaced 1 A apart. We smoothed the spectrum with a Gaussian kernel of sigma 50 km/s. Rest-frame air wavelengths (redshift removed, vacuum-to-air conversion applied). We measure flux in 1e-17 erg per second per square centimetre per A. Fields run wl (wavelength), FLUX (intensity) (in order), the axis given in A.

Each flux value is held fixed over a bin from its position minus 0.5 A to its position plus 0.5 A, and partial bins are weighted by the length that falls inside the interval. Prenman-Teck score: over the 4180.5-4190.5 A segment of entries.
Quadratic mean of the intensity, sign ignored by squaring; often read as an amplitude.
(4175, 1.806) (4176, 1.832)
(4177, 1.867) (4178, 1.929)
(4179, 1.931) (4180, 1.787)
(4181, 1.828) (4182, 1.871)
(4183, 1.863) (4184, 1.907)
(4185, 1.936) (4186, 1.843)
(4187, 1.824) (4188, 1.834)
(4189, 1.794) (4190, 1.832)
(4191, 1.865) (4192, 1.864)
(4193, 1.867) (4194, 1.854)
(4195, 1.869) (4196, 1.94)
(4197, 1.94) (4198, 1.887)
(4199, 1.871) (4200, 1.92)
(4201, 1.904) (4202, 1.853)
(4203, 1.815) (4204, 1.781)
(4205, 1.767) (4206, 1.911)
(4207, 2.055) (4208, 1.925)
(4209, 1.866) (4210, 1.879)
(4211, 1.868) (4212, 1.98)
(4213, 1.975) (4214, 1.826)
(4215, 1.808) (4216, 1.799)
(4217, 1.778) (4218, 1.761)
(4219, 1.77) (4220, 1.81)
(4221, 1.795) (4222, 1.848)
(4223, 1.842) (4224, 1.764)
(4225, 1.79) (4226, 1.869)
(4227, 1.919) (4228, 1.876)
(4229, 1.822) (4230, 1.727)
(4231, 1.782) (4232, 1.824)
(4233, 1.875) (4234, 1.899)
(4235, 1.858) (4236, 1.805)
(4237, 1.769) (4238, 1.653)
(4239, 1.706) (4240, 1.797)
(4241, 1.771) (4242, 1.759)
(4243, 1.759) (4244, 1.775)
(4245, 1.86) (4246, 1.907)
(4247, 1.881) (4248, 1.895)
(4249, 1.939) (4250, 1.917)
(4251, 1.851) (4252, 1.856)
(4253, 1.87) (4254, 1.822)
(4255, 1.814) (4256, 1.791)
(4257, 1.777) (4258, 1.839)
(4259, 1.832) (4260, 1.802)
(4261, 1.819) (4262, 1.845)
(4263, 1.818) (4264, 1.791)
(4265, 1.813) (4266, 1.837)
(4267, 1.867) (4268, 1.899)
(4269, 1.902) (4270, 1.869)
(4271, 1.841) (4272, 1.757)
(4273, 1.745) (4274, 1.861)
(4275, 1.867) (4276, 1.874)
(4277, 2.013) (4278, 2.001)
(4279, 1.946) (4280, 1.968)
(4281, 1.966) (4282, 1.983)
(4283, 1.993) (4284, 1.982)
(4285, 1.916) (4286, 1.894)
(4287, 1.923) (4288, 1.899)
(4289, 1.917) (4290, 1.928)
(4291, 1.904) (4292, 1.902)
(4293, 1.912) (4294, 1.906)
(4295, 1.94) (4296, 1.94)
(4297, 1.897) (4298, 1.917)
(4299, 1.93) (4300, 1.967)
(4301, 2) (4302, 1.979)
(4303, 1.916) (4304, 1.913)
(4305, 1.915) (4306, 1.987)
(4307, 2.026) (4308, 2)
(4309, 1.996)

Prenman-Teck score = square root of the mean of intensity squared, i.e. 1.85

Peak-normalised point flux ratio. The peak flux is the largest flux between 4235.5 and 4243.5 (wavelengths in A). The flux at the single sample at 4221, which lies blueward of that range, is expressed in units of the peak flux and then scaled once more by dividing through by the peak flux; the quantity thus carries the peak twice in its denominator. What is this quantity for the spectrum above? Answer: 0.551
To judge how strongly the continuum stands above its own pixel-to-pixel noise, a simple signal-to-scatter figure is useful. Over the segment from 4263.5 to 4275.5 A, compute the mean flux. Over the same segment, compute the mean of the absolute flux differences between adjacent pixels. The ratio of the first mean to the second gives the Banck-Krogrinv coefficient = 52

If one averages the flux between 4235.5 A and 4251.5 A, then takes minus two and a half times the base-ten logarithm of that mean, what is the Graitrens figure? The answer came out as -0.647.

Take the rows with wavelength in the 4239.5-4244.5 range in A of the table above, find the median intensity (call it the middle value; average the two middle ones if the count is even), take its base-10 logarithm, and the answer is 0.248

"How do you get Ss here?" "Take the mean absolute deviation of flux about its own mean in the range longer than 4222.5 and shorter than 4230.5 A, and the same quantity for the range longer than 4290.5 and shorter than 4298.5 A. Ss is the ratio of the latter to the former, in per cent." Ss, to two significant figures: 26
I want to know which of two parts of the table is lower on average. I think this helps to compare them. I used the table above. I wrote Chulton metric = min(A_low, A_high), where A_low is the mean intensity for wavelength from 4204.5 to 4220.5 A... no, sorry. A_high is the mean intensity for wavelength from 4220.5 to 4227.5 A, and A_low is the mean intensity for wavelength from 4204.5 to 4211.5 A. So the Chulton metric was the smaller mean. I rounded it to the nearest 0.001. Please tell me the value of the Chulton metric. 1.832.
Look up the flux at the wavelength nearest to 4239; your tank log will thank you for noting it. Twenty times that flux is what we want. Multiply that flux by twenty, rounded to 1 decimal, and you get 34.1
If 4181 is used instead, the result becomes 36.6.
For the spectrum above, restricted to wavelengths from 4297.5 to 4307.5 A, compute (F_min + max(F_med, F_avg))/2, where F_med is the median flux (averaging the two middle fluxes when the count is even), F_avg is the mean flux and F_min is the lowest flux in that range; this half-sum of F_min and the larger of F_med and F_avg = 1.93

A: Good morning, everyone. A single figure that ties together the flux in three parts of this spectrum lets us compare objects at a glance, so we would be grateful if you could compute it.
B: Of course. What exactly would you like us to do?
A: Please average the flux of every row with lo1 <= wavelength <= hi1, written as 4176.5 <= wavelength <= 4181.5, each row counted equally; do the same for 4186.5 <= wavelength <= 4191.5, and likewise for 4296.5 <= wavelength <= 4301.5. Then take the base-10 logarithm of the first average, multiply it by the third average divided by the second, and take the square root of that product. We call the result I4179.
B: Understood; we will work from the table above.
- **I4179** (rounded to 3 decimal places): 0.537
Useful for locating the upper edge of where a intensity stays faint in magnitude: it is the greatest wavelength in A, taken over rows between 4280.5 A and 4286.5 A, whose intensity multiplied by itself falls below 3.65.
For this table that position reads 4286 A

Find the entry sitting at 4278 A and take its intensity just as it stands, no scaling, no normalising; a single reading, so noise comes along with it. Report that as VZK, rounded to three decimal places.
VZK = 2.001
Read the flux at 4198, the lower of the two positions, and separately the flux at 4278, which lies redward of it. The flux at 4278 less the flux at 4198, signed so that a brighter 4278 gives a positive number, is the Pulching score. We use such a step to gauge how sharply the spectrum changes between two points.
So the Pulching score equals 0.11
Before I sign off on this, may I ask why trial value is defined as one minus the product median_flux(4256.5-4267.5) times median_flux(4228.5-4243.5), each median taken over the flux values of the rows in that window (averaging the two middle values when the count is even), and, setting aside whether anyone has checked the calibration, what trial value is -2.24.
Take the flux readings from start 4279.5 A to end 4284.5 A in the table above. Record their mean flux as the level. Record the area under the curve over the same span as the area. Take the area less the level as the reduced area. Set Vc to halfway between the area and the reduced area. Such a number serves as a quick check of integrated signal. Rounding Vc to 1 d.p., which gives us 8.9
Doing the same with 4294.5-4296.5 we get 2.9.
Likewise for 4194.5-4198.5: 6.7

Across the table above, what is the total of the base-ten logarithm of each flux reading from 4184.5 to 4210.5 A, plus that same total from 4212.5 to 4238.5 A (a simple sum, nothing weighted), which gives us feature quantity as 13.8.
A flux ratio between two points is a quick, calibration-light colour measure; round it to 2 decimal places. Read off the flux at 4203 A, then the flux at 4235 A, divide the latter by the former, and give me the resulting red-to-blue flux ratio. 1.02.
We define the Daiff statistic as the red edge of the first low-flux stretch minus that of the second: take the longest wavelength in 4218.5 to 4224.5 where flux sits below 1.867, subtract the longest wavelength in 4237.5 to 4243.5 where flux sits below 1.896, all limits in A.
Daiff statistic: -19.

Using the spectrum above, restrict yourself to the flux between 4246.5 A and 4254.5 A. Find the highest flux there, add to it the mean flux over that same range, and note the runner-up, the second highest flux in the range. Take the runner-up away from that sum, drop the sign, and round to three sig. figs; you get 1.90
